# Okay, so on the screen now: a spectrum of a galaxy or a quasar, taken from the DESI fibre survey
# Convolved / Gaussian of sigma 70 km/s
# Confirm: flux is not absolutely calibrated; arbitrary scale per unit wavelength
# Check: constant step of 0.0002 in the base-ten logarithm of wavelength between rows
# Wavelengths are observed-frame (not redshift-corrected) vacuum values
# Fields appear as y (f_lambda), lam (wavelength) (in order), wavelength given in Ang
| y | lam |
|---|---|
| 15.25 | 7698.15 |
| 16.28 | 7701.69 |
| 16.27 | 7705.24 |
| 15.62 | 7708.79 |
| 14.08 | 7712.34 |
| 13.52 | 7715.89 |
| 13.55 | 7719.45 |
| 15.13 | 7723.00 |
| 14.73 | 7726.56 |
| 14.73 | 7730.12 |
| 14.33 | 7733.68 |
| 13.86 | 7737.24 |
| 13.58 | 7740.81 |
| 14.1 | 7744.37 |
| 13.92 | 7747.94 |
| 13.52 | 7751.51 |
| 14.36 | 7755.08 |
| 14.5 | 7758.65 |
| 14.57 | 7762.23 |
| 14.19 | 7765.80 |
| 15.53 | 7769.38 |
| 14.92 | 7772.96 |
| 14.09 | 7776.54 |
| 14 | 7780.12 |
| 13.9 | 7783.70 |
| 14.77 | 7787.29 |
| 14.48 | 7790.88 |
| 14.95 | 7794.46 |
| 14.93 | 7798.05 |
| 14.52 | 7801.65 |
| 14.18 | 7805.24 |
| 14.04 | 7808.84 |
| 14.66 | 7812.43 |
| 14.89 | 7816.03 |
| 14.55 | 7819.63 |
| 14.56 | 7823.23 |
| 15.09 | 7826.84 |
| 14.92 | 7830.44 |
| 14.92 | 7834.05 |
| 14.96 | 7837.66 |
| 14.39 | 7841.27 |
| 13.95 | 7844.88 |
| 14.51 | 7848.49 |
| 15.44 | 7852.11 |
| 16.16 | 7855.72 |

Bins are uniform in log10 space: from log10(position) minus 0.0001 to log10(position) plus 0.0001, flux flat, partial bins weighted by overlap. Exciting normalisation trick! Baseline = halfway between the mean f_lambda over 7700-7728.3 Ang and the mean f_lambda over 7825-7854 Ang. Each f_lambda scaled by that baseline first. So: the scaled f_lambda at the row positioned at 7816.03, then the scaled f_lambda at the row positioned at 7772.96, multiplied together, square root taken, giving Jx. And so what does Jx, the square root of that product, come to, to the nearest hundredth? 1.00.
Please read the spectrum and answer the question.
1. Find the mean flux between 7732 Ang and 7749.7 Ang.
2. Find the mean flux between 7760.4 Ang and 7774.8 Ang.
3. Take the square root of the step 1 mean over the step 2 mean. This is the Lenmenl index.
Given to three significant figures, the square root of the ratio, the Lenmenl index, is 0.971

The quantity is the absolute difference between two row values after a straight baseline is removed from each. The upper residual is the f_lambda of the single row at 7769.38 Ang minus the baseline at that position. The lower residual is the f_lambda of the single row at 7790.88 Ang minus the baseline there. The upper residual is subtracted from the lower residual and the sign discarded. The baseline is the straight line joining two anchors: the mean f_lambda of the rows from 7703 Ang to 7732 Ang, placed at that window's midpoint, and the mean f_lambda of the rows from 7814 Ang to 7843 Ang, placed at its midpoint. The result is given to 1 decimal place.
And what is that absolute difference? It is 1.1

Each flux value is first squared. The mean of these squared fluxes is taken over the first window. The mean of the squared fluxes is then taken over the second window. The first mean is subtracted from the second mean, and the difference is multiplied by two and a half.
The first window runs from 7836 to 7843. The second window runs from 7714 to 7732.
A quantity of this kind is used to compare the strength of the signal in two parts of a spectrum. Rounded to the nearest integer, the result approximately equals -24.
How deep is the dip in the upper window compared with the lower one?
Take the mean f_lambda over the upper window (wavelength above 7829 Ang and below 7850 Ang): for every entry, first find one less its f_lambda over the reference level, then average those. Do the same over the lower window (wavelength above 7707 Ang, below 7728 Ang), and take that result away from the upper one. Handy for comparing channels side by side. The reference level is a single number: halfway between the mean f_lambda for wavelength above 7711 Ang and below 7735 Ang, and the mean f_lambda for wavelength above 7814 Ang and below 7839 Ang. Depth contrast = -0.012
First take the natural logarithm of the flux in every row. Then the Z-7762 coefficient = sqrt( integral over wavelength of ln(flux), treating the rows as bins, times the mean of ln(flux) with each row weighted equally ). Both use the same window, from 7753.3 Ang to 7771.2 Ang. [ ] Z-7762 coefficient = 11.3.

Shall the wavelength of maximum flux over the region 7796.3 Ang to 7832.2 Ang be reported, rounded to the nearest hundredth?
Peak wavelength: 7826.84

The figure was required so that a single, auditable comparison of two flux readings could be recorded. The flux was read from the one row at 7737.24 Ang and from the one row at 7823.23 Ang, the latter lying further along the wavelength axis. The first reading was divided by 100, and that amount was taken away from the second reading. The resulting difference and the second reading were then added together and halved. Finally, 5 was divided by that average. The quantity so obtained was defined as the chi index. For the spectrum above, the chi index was 0.345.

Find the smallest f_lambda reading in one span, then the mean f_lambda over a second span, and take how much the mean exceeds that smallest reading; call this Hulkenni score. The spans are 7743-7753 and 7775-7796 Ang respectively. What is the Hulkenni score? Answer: 0.85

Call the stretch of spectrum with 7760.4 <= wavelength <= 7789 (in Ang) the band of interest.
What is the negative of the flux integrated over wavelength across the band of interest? -415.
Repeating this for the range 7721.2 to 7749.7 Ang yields -407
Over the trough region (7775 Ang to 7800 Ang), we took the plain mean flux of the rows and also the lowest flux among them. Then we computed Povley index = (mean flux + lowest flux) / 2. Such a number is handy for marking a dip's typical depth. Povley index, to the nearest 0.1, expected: 14.2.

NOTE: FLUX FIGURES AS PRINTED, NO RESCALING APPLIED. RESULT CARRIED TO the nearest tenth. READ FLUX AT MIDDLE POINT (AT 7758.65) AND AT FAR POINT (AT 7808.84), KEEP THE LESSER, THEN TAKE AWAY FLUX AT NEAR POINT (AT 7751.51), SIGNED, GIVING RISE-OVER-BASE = 0.5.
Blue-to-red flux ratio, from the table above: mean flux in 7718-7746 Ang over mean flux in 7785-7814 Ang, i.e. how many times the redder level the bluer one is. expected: 0.98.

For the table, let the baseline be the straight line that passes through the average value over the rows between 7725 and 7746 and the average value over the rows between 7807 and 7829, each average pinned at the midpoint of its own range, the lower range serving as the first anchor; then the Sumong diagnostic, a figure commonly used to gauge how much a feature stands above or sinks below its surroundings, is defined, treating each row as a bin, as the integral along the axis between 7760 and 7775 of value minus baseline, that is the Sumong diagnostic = 6.0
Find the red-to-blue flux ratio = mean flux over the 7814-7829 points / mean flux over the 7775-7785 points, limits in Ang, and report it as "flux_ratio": 1.055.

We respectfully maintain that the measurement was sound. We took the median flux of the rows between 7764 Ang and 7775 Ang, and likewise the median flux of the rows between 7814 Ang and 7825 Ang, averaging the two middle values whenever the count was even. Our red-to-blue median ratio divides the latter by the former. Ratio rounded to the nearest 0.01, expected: 0.98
